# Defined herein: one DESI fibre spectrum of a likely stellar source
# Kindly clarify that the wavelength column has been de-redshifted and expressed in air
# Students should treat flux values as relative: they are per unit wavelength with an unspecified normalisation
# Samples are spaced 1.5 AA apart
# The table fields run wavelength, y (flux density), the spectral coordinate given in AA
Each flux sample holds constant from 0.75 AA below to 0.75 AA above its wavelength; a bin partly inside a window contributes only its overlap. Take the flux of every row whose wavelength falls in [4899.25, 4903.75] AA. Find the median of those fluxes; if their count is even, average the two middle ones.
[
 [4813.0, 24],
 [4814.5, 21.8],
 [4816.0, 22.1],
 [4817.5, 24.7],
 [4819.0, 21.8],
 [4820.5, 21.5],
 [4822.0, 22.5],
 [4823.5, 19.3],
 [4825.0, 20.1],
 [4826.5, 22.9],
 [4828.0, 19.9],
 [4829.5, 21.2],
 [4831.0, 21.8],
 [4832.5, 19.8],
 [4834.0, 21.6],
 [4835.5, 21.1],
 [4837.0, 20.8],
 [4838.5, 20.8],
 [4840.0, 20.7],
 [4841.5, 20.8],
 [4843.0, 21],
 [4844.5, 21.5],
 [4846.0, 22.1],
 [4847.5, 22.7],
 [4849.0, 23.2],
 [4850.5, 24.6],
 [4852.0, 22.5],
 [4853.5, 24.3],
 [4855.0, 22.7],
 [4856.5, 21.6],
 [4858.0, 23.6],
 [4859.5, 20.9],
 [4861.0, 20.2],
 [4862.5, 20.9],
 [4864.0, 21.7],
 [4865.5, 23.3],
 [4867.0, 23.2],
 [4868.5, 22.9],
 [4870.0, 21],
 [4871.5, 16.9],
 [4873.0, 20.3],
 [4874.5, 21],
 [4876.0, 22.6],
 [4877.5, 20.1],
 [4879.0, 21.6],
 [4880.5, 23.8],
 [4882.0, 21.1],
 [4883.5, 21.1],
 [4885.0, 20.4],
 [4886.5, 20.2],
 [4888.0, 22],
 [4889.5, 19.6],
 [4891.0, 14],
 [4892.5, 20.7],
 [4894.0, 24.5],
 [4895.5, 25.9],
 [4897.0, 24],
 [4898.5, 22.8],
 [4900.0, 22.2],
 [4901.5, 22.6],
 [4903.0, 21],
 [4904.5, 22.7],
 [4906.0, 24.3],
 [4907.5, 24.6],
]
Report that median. 22.20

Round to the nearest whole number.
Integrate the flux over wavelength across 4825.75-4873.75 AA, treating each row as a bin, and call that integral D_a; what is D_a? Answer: 1039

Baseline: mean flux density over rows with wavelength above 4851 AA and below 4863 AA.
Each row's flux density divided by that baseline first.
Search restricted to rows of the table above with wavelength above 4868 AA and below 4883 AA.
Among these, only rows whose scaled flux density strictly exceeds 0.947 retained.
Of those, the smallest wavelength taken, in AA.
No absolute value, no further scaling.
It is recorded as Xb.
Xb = 4868.5 AA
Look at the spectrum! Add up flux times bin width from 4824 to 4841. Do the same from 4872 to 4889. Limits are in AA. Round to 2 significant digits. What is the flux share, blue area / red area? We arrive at 0.99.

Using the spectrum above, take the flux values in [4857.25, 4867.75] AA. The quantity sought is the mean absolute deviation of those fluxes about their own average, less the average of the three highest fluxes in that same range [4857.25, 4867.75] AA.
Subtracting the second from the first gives -22.2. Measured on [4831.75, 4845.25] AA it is -21.0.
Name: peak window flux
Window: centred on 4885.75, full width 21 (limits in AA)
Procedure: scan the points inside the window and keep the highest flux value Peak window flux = 25.9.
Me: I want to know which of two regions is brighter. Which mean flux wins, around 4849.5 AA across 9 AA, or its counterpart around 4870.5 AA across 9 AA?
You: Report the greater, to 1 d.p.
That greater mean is 23.2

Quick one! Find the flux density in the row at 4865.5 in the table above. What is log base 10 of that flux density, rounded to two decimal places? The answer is 1.37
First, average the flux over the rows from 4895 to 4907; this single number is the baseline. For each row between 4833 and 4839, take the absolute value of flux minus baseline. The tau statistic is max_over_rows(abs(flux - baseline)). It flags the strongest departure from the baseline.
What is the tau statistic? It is 2.4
